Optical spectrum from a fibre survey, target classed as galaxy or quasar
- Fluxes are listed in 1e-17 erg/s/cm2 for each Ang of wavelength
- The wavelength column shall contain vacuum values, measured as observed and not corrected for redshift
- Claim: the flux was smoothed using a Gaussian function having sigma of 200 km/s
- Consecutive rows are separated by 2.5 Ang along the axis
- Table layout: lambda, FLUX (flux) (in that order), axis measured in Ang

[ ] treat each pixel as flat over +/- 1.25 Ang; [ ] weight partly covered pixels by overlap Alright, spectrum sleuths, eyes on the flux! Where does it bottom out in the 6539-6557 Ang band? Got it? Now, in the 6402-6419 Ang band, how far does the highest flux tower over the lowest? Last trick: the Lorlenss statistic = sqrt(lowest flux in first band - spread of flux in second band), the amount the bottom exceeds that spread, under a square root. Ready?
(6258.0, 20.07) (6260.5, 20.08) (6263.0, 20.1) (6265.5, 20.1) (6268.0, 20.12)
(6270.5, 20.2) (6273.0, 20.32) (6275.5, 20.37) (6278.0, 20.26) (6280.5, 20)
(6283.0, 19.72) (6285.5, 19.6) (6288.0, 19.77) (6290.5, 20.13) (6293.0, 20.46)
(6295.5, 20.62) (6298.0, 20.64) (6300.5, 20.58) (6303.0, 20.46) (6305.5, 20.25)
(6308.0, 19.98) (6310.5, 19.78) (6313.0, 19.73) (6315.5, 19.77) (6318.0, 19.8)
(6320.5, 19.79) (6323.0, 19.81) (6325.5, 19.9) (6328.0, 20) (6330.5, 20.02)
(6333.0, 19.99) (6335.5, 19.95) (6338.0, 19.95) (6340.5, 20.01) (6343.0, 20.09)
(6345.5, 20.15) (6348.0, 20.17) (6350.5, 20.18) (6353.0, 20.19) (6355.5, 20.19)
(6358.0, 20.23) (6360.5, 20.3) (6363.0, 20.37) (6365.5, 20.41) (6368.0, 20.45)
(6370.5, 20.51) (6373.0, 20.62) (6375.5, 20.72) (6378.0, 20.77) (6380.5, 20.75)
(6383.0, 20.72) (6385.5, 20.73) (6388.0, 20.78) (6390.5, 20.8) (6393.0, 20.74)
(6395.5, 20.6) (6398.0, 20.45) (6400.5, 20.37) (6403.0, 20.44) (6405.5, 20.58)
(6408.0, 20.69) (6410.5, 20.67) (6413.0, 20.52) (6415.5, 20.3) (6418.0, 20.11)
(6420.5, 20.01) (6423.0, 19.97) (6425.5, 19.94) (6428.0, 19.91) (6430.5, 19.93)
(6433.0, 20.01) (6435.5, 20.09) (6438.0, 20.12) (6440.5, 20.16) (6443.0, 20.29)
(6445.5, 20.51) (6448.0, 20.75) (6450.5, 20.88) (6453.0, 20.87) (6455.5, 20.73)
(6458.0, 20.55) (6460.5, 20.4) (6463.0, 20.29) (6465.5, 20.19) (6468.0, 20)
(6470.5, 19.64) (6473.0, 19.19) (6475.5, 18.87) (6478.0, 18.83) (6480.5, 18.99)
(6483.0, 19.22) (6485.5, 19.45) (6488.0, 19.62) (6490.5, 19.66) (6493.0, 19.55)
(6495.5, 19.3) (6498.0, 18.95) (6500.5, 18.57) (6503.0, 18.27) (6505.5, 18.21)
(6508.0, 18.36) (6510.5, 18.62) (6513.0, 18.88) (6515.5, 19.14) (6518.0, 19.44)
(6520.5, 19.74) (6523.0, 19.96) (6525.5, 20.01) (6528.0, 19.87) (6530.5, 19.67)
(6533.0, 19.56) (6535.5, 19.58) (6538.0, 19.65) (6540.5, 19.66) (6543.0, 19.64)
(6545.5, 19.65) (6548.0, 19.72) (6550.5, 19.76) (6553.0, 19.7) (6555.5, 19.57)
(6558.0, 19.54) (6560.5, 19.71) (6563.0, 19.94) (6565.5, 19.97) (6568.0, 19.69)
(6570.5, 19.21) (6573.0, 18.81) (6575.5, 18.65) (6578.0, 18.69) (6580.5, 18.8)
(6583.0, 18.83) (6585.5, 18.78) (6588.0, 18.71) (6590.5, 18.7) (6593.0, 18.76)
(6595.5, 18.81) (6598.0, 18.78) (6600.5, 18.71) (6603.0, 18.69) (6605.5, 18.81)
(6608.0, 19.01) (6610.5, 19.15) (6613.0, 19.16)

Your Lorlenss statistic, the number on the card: 4.36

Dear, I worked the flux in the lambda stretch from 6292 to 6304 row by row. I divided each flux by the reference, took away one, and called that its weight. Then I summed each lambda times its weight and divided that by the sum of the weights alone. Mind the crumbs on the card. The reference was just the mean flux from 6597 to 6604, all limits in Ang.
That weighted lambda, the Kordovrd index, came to 6298.0 Ang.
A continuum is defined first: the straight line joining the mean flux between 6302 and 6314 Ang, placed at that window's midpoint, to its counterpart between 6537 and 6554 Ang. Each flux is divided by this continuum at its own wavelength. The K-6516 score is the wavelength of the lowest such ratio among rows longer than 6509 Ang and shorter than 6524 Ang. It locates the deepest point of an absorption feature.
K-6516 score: 6510.5 Ang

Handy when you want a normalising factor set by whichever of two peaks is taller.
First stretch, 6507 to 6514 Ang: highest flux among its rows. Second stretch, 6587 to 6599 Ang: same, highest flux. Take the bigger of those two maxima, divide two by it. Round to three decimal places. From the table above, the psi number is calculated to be 0.106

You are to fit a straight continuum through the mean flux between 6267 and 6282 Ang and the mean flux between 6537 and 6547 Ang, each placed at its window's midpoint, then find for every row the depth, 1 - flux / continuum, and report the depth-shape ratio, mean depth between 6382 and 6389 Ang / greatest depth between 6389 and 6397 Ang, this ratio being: 1.2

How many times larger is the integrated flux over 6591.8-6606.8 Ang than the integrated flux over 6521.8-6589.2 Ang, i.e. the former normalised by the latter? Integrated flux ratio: 0.21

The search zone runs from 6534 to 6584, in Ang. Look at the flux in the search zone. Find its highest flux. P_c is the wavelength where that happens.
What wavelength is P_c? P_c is 6565.5 Ang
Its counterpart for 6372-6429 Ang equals 6390.5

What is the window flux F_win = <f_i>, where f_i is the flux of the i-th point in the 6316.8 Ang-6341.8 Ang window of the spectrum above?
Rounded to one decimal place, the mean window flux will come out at 19.9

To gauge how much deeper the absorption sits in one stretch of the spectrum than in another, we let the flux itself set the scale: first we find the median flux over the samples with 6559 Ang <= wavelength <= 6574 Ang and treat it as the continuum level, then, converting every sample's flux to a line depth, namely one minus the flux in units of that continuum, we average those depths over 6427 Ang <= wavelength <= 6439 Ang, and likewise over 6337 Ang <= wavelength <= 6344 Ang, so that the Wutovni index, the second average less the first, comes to 0.000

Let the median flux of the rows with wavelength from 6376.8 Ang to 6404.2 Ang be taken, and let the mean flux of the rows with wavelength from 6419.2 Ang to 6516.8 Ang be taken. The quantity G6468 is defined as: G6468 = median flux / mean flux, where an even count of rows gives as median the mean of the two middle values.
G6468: 1.05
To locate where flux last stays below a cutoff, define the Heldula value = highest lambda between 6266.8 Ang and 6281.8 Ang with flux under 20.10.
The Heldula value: 6280.5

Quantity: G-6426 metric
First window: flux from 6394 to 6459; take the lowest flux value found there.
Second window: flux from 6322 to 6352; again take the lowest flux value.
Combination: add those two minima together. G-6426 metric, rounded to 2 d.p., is 39.72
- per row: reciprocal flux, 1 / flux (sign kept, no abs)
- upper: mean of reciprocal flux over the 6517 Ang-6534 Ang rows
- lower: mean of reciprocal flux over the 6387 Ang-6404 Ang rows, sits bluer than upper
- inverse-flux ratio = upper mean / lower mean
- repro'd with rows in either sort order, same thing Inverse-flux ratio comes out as 1.04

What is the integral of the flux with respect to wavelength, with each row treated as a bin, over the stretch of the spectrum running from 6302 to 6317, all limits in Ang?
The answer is 300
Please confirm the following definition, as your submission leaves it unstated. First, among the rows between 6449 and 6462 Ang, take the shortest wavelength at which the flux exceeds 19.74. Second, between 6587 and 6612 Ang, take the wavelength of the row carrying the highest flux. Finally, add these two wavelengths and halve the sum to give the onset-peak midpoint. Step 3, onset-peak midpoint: 6530.5 Ang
